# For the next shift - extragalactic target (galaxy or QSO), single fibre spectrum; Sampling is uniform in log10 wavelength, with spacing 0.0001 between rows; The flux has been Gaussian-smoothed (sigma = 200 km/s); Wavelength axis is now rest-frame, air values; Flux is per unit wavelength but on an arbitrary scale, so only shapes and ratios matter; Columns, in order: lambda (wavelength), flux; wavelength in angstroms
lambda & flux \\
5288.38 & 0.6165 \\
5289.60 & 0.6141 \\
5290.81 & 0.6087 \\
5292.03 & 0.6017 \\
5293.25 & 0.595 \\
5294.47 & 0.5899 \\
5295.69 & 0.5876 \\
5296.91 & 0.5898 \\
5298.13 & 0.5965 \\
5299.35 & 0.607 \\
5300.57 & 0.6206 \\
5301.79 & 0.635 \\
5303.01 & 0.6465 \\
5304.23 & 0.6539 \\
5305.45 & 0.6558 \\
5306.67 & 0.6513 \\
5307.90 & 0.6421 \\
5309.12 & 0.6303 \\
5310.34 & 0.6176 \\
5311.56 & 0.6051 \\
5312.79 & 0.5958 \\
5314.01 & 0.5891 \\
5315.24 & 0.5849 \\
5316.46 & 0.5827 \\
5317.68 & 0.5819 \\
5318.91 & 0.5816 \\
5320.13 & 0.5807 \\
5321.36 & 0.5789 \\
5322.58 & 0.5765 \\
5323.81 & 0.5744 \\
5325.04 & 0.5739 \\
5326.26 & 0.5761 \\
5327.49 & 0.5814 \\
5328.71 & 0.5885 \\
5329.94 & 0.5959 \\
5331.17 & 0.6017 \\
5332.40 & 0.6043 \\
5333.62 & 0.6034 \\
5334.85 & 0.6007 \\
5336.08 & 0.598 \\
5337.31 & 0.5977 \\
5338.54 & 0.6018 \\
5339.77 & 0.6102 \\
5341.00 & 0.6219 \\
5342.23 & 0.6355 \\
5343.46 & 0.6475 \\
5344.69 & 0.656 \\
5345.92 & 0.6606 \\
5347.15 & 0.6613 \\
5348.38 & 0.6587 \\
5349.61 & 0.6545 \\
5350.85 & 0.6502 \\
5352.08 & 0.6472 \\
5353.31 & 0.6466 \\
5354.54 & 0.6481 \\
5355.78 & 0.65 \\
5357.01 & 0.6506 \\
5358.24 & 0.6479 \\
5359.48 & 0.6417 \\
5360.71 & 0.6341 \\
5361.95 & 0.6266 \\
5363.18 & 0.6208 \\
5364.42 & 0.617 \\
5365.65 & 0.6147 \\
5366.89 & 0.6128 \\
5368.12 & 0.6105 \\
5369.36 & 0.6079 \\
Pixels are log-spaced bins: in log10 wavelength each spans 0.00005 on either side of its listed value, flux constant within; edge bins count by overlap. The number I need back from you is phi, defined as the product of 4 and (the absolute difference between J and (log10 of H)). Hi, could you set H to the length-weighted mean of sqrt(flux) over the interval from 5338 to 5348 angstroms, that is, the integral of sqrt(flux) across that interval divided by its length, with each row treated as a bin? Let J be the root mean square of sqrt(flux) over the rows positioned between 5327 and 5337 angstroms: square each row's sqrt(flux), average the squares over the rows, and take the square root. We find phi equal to 3.48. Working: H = 0.799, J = 0.77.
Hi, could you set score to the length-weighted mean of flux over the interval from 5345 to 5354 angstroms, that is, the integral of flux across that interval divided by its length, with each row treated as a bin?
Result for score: 0.654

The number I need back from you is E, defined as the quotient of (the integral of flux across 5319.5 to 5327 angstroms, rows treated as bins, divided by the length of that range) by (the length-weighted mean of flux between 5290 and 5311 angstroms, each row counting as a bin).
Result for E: 0.93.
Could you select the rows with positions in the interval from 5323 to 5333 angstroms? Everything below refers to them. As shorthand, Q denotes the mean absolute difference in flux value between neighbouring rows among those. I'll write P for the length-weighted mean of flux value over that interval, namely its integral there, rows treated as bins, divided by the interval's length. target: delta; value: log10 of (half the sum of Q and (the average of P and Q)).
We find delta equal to -0.824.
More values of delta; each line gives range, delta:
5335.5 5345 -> -0.792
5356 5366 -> -0.790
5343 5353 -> -0.778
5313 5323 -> -0.832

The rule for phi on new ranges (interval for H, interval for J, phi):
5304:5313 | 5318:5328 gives 3.44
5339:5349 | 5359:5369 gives 3.54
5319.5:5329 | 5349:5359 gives 3.70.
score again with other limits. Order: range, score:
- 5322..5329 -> 0.578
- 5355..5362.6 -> 0.642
